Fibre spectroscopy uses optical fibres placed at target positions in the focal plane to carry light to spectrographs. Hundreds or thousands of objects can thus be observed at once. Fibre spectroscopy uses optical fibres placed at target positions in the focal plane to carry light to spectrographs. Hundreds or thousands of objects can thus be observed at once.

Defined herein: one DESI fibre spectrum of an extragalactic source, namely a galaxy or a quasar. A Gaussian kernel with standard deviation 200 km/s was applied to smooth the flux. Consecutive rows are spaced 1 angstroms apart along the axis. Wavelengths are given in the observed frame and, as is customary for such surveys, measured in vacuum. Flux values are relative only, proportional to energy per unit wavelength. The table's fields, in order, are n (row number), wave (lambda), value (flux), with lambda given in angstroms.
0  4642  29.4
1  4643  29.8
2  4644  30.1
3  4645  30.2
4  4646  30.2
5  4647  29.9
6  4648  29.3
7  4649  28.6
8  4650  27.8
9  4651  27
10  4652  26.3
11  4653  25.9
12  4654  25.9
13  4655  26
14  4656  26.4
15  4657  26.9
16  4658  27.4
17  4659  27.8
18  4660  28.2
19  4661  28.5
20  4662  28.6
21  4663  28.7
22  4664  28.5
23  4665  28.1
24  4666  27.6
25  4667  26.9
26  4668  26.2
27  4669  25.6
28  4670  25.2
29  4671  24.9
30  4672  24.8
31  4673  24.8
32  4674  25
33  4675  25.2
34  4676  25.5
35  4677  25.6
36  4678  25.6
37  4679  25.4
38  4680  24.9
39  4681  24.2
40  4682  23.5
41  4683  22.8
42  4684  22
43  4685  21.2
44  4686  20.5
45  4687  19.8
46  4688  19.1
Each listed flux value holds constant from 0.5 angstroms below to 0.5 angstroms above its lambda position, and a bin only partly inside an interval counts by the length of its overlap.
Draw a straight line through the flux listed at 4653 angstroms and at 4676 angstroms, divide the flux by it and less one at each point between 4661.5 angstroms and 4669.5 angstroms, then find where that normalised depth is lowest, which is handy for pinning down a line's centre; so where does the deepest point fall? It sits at 4669 angstroms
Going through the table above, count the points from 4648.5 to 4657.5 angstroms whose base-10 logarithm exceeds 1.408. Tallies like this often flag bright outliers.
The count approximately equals 9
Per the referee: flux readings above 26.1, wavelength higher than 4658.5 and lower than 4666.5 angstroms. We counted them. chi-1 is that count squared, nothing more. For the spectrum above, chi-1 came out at 64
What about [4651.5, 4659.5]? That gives 25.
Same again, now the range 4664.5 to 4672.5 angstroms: 16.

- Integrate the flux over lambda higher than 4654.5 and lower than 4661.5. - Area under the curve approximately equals 191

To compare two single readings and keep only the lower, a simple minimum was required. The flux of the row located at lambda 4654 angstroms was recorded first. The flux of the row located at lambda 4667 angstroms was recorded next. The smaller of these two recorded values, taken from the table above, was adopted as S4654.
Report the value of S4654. 25.9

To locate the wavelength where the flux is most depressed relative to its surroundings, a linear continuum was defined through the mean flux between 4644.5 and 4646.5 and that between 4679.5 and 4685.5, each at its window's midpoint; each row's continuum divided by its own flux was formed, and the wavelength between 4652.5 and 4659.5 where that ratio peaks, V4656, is 4653 angstroms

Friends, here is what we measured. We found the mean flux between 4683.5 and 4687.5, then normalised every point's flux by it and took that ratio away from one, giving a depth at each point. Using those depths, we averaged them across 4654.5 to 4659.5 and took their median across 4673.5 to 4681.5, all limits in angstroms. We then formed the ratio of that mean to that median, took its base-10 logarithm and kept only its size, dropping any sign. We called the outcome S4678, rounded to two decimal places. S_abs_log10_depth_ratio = 0.13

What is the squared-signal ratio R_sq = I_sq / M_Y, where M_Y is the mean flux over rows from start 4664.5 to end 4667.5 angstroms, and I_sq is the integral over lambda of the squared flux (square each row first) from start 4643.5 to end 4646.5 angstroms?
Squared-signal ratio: 99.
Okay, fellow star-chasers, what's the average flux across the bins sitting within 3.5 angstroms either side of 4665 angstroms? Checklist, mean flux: 27.8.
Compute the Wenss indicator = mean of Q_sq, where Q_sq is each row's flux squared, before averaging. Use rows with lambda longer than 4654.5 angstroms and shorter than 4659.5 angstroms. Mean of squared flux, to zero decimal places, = 724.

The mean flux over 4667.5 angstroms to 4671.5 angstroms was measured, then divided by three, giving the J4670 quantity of 8.5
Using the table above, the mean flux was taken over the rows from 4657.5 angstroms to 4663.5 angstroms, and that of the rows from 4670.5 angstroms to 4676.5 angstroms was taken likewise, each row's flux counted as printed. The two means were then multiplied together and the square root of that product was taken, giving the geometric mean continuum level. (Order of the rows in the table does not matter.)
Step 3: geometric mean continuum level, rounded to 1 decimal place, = 26.6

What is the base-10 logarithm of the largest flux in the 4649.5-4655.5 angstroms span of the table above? 1.44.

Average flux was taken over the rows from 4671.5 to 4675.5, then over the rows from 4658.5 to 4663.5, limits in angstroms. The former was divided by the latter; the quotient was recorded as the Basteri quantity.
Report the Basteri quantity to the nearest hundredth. 0.88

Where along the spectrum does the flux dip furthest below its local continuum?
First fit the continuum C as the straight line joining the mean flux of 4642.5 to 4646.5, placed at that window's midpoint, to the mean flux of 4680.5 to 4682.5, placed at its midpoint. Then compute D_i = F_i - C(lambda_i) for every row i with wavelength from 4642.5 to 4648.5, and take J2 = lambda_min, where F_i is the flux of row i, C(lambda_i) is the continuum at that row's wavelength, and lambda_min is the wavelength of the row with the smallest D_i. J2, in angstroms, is 4643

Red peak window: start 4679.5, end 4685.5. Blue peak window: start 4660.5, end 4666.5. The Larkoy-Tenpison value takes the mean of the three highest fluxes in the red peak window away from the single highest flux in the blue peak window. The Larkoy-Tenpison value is 4.5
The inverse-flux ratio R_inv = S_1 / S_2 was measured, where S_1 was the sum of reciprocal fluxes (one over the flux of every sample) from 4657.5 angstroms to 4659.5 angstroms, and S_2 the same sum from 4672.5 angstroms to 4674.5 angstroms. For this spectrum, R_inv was 0.90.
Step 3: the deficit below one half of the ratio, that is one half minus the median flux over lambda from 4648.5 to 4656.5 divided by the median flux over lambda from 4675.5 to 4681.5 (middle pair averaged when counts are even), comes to -0.54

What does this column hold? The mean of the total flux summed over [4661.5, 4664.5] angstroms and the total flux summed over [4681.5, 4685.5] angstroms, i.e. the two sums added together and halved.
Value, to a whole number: 88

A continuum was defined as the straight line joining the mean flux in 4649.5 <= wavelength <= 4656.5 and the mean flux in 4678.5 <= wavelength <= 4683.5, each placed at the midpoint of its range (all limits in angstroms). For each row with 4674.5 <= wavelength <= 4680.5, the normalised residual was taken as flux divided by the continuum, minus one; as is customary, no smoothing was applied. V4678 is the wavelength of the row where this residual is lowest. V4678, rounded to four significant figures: 4675 angstroms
